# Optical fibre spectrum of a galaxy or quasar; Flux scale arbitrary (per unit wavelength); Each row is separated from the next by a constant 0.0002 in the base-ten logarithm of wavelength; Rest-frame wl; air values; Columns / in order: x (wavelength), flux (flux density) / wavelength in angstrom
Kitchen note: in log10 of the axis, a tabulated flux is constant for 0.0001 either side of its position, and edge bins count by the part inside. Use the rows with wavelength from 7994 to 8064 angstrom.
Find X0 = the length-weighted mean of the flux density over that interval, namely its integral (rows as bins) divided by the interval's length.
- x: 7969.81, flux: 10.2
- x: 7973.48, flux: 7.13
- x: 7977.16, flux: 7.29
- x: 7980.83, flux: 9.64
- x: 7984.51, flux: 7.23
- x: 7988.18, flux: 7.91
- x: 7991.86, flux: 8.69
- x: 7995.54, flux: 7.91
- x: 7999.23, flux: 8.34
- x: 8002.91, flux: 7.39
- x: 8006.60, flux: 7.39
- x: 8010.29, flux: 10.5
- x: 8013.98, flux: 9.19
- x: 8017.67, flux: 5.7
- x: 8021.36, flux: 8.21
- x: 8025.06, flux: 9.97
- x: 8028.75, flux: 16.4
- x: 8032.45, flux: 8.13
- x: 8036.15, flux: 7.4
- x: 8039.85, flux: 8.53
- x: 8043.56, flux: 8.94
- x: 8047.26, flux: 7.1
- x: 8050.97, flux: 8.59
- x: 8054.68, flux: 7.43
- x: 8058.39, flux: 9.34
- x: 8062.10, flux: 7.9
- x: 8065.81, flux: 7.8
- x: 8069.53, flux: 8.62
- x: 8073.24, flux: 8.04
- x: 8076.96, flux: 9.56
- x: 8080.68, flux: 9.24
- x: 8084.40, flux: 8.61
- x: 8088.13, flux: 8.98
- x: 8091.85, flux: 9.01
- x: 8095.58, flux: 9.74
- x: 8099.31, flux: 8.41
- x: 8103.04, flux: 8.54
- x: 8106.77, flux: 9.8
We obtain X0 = 8.65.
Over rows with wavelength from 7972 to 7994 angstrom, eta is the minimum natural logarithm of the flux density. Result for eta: 1.96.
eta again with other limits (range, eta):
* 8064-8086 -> 2.05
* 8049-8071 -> 2.01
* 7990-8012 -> 2.00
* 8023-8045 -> 2.00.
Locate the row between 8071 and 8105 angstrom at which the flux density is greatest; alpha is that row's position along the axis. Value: 8095.58 angstrom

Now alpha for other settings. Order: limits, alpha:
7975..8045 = 8028.75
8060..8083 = 8076.96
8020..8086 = 8028.75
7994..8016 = 8010.29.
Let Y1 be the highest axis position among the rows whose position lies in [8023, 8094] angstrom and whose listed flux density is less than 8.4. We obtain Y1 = 8073.24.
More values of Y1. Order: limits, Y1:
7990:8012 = 8006.60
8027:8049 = 8047.26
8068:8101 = 8073.24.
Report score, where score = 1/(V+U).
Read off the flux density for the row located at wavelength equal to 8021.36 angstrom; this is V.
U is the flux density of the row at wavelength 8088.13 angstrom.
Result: 0.058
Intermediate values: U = 8.98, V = 8.21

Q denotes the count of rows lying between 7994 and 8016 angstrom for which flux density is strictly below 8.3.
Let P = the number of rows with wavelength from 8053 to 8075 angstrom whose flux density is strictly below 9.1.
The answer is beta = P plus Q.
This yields 8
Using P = 5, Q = 3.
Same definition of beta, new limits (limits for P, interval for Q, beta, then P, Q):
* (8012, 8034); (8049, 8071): 6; 3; 3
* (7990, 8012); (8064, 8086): 7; 5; 2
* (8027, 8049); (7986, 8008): 9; 5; 4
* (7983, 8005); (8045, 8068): 10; 6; 4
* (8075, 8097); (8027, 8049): 6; 3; 3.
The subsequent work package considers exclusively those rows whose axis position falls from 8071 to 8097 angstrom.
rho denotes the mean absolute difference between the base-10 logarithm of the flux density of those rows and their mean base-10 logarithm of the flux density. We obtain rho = 0.020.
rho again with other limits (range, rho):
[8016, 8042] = 0.094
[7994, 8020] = 0.059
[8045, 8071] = 0.034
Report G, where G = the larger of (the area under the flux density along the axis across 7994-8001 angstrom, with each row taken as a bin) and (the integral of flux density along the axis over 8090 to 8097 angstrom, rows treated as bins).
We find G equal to 65.4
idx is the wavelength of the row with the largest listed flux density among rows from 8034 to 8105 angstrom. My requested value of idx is 8095.58 angstrom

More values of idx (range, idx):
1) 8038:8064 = 8058.39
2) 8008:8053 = 8028.75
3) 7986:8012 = 8010.29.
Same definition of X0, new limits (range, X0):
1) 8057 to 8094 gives 8.71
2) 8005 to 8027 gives 8.54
